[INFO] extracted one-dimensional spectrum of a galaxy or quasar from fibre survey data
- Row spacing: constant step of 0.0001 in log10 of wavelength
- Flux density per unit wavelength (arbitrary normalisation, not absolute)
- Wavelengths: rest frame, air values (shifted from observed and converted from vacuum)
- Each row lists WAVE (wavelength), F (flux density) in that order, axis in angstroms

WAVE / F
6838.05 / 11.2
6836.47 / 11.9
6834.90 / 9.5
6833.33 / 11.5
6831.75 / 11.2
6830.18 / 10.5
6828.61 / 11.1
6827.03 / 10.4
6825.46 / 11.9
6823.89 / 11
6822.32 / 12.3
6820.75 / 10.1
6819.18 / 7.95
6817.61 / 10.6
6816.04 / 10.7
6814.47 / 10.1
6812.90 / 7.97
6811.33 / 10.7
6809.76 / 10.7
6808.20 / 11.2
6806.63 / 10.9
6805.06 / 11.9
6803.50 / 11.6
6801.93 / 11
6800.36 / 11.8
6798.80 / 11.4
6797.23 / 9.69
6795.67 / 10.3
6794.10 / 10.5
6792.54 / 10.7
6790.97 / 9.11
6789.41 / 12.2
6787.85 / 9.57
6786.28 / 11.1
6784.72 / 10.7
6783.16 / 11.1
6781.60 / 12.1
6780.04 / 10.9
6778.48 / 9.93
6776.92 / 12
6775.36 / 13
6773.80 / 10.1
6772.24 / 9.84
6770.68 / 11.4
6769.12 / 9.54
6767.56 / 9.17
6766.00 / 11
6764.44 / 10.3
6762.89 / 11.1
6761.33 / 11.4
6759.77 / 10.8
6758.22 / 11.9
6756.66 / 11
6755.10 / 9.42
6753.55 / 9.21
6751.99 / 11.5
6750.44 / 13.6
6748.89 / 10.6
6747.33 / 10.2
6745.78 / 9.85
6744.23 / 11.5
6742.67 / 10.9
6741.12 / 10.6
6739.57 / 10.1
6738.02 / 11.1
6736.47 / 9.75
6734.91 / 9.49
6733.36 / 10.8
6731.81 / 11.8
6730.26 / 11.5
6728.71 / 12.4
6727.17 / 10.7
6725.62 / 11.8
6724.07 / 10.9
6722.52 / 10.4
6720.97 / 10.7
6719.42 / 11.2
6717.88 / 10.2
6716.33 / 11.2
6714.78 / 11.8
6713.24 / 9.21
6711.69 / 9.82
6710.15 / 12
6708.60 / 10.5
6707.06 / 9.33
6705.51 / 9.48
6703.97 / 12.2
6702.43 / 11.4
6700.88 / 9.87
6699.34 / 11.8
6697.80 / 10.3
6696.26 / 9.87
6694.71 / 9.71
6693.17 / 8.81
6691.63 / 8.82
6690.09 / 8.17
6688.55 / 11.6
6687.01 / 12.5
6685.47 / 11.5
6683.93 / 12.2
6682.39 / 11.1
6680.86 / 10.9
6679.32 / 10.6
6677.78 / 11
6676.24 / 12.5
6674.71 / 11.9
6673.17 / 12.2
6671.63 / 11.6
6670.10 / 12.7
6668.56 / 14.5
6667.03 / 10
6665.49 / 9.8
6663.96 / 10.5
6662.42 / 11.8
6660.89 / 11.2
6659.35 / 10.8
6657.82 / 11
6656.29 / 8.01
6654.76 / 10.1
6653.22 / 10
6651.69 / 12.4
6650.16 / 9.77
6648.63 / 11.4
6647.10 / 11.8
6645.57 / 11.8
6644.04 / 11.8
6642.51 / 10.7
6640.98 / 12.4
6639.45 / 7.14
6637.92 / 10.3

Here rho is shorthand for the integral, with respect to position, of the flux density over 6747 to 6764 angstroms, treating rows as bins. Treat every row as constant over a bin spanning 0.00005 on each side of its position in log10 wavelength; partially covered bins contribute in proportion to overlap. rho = 187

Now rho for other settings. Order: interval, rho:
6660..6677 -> 199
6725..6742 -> 185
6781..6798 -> 181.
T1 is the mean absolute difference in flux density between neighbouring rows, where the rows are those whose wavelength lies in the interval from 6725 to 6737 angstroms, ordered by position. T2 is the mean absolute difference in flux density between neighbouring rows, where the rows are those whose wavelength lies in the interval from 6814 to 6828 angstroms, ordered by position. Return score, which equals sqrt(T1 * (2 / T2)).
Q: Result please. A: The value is 1.15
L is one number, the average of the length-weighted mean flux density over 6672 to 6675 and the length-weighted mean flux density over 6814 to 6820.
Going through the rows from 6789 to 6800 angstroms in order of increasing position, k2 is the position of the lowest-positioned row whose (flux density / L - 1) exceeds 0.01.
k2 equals 6789.41 angstroms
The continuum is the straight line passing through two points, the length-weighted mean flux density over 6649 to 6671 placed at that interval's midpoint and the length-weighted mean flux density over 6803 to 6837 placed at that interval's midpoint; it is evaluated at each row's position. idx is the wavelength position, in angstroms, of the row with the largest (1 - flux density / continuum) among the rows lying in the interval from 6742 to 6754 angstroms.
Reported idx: 6753.55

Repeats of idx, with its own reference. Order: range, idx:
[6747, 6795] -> 6790.97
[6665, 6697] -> 6690.09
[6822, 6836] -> 6834.90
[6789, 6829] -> 6819.18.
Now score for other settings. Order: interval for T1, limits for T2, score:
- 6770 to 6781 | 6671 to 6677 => 2.42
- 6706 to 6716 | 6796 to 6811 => 2.14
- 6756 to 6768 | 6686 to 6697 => 1.33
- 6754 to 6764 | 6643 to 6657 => 1.24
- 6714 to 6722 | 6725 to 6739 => 1.25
